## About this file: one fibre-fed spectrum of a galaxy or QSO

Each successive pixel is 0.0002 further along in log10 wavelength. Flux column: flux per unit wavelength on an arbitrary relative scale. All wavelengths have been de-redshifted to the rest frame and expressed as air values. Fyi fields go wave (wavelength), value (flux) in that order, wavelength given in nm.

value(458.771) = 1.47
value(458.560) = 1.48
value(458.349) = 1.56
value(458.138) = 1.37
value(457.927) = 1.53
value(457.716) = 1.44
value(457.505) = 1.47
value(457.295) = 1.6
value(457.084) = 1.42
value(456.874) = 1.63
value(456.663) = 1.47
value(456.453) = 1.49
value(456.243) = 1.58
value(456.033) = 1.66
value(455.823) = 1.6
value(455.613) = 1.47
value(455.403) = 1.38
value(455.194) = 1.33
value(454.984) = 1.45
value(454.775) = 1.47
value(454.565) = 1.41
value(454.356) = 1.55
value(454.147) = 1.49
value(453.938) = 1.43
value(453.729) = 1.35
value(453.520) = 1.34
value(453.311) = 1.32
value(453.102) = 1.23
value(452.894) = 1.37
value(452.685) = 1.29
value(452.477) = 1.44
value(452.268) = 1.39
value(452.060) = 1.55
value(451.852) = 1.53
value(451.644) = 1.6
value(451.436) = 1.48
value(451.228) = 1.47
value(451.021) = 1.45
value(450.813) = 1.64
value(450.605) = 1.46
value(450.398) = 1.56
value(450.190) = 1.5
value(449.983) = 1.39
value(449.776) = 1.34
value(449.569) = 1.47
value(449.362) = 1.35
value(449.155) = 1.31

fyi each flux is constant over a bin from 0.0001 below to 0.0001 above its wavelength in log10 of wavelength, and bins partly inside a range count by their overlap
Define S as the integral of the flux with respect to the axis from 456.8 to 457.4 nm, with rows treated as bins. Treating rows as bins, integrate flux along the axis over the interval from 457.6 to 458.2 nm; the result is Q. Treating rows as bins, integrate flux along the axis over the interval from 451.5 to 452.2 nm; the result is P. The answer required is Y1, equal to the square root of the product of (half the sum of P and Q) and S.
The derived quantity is 0.95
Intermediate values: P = 1.08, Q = 0.87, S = 0.93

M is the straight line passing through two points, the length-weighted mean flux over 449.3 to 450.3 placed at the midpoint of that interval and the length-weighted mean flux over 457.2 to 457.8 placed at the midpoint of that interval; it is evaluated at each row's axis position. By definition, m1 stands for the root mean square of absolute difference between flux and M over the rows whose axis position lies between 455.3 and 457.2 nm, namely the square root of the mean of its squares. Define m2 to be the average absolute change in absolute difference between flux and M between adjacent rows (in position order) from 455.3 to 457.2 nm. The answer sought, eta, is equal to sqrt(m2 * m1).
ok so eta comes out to 0.086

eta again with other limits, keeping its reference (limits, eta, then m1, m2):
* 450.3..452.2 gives 0.101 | 0.12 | 0.088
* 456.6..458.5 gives 0.075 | 0.08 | 0.068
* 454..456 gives 0.072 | 0.08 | 0.065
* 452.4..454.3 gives 0.092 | 0.12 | 0.071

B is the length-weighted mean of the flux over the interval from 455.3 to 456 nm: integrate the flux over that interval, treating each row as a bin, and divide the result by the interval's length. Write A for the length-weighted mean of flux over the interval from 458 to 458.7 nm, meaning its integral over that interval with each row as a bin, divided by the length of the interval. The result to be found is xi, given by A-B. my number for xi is -0.03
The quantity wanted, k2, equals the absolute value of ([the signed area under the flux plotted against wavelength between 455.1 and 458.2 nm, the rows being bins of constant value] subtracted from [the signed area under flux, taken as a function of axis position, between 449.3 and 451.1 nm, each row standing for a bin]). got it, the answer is 2.0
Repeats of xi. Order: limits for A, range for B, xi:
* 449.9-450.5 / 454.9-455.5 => 0.10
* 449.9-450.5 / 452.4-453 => 0.12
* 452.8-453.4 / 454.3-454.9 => -0.16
